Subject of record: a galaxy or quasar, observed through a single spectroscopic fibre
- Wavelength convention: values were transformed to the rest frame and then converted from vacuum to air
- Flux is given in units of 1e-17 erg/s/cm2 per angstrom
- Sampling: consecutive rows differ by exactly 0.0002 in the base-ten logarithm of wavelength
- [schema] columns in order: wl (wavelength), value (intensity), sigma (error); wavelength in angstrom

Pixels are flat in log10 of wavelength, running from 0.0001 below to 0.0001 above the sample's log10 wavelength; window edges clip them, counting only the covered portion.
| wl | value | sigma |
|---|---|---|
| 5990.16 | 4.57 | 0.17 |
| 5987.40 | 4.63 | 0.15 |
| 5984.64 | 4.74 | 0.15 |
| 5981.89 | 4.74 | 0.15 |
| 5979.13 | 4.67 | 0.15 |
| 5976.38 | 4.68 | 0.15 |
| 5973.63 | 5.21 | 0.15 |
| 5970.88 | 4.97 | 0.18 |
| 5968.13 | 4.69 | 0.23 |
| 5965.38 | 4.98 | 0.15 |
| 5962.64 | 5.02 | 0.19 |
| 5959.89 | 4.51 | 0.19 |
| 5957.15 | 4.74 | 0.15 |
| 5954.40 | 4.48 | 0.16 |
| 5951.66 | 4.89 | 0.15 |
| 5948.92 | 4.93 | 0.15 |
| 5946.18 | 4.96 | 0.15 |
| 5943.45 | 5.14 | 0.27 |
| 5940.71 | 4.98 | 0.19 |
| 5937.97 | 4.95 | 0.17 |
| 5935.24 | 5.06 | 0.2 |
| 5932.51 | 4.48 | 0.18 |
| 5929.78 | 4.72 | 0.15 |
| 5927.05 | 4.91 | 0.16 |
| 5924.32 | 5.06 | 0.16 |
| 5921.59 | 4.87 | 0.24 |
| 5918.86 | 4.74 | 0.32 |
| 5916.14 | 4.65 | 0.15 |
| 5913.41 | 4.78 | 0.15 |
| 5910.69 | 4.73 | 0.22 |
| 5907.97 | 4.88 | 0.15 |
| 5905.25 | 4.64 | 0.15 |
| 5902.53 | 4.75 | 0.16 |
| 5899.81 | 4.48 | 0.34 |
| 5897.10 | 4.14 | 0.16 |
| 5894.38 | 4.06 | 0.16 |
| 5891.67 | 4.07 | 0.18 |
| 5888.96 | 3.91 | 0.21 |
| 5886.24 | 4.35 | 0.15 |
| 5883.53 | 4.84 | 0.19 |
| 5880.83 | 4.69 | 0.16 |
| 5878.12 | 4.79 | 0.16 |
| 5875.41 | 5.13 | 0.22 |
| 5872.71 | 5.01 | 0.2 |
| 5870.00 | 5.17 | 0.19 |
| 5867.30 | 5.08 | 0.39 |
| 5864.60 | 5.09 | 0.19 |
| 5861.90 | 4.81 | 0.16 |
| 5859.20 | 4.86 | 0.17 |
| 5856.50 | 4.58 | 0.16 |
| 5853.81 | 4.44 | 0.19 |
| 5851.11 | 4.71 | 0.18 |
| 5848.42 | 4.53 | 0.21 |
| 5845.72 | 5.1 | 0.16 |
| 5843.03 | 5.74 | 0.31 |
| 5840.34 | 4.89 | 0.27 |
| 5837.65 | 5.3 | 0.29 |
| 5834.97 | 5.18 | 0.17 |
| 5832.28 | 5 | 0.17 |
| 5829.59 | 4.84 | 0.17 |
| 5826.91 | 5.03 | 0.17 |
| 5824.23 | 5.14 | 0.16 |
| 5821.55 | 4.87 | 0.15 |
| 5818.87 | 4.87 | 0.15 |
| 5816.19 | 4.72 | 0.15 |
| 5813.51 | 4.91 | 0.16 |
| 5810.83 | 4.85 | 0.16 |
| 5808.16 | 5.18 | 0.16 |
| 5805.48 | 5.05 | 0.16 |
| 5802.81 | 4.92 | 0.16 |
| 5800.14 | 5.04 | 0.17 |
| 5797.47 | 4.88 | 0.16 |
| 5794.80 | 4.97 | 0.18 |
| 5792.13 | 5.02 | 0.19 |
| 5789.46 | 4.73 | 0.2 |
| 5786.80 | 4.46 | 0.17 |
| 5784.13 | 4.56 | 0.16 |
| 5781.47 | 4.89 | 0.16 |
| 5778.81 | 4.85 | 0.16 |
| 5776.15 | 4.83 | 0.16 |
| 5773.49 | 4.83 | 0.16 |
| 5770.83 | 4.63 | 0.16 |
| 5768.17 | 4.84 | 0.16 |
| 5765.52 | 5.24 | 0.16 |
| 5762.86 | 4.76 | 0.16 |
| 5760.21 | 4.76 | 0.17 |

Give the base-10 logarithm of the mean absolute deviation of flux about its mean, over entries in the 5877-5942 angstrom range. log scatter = -0.60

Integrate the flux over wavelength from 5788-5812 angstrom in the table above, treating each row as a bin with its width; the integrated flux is 119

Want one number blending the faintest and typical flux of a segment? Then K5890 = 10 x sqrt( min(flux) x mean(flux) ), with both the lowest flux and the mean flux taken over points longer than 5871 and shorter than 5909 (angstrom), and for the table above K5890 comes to 42.2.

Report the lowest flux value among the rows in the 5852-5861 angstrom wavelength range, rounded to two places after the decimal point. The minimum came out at 4.44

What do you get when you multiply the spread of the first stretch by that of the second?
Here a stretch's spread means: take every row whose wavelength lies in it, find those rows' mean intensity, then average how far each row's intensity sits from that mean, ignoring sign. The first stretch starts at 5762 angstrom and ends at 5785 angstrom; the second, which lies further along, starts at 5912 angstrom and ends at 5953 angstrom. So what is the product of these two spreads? 0.016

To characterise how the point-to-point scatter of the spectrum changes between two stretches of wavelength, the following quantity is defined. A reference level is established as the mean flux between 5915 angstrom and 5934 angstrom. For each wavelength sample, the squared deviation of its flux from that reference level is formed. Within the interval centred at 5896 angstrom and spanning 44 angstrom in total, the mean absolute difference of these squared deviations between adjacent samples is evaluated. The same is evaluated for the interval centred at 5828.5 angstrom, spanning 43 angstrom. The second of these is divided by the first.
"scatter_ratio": 1.6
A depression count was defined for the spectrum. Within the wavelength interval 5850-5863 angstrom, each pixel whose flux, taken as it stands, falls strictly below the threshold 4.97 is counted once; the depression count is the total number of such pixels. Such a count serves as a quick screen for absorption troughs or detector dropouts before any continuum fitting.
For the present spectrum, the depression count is 5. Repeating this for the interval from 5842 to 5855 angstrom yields 3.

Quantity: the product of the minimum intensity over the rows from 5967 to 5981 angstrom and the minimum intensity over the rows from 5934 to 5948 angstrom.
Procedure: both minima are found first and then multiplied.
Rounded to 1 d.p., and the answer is 23.1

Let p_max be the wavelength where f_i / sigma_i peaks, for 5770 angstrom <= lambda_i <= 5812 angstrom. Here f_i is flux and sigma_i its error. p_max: 5808.16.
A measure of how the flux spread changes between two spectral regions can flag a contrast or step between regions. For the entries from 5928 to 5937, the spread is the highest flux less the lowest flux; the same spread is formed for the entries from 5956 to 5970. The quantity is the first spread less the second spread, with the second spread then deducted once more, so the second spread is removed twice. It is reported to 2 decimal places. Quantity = -0.44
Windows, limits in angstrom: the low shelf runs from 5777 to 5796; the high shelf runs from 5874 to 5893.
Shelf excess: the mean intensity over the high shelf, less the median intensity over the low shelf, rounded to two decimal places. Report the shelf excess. -0.31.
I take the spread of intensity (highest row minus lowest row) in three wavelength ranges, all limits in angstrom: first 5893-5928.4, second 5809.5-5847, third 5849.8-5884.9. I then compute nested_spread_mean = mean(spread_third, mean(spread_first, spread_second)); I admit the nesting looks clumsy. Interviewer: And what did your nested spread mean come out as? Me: 0.87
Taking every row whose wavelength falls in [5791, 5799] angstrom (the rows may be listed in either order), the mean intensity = 4.96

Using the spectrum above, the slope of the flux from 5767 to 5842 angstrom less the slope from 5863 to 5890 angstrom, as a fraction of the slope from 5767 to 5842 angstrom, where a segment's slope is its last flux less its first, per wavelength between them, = 71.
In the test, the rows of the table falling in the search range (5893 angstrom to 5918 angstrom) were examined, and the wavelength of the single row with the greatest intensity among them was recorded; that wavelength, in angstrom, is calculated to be 5907.97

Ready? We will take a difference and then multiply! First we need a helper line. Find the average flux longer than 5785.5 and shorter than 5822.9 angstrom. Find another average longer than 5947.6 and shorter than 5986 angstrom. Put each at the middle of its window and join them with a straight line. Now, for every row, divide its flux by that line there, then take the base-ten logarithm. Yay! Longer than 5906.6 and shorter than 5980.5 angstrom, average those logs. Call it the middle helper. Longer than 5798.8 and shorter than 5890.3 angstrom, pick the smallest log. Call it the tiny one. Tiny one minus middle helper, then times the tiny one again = 0.0088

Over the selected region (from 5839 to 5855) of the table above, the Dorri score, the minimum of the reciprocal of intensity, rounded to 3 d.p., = 0.174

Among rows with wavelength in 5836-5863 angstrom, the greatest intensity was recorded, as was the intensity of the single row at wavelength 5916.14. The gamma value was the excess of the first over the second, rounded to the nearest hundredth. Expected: 1.09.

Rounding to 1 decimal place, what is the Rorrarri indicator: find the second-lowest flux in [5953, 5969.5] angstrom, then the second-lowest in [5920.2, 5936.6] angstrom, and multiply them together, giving 21.3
